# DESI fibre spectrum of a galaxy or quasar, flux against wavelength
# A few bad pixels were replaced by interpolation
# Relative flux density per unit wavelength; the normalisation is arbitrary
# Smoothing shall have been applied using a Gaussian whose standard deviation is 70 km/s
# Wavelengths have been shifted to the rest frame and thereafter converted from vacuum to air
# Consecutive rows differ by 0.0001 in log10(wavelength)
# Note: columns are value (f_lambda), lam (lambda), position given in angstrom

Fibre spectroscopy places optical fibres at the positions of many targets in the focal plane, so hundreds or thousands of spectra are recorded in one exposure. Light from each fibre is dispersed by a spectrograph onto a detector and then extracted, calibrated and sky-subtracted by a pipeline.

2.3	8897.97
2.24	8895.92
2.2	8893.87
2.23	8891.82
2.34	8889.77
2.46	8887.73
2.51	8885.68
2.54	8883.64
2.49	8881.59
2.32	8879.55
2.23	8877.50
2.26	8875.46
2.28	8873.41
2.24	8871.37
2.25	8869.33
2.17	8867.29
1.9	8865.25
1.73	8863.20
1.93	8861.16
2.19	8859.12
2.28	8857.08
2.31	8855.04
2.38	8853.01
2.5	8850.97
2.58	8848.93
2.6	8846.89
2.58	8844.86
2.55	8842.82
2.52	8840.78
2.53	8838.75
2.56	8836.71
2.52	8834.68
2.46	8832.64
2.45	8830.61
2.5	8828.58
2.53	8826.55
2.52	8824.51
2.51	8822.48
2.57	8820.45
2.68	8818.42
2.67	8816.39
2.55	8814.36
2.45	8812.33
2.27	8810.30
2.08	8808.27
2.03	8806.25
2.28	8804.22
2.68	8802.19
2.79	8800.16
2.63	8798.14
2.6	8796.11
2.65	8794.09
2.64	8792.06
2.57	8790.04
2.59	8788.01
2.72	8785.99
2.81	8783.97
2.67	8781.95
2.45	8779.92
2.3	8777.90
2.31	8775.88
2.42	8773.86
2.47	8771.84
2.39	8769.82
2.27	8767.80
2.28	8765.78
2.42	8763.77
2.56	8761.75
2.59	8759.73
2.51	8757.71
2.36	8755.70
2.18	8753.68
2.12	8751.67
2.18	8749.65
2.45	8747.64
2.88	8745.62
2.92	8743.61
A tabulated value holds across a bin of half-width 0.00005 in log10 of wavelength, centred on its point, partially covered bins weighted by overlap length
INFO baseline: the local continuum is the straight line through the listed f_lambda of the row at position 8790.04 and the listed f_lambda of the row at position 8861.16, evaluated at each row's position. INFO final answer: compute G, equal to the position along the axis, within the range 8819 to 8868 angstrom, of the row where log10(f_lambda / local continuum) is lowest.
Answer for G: 8863.20 angstrom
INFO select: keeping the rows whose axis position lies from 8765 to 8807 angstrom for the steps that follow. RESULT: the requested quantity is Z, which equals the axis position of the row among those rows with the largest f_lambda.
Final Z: 8783.97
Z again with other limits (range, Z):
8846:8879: 8846.89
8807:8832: 8818.42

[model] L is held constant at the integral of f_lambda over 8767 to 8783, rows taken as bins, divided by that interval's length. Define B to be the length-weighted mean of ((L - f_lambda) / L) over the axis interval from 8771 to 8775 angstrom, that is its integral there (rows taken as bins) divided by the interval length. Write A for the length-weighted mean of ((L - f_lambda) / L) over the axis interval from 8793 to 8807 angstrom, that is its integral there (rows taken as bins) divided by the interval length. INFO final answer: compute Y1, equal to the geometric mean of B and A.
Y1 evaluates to 0.024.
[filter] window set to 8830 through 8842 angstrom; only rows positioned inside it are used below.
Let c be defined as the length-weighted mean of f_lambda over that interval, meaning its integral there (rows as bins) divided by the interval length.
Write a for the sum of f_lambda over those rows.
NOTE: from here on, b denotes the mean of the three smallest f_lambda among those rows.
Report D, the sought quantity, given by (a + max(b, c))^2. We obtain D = 308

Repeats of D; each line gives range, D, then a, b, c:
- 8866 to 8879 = 245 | 13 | 2.21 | 2.23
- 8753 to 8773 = 699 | 24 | 2.24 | 2.41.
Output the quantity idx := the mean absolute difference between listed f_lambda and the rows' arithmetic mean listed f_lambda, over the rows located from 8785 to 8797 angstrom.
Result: 0.042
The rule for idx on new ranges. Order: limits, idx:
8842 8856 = 0.089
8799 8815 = 0.226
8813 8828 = 0.057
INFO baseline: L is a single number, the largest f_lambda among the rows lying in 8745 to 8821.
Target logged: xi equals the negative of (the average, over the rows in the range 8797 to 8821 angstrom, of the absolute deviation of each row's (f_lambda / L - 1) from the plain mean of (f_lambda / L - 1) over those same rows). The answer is -0.073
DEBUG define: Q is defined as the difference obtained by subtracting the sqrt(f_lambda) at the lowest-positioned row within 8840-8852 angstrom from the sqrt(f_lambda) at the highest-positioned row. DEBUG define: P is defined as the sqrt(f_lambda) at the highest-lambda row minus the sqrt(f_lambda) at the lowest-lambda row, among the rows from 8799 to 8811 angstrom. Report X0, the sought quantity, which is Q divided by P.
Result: 0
